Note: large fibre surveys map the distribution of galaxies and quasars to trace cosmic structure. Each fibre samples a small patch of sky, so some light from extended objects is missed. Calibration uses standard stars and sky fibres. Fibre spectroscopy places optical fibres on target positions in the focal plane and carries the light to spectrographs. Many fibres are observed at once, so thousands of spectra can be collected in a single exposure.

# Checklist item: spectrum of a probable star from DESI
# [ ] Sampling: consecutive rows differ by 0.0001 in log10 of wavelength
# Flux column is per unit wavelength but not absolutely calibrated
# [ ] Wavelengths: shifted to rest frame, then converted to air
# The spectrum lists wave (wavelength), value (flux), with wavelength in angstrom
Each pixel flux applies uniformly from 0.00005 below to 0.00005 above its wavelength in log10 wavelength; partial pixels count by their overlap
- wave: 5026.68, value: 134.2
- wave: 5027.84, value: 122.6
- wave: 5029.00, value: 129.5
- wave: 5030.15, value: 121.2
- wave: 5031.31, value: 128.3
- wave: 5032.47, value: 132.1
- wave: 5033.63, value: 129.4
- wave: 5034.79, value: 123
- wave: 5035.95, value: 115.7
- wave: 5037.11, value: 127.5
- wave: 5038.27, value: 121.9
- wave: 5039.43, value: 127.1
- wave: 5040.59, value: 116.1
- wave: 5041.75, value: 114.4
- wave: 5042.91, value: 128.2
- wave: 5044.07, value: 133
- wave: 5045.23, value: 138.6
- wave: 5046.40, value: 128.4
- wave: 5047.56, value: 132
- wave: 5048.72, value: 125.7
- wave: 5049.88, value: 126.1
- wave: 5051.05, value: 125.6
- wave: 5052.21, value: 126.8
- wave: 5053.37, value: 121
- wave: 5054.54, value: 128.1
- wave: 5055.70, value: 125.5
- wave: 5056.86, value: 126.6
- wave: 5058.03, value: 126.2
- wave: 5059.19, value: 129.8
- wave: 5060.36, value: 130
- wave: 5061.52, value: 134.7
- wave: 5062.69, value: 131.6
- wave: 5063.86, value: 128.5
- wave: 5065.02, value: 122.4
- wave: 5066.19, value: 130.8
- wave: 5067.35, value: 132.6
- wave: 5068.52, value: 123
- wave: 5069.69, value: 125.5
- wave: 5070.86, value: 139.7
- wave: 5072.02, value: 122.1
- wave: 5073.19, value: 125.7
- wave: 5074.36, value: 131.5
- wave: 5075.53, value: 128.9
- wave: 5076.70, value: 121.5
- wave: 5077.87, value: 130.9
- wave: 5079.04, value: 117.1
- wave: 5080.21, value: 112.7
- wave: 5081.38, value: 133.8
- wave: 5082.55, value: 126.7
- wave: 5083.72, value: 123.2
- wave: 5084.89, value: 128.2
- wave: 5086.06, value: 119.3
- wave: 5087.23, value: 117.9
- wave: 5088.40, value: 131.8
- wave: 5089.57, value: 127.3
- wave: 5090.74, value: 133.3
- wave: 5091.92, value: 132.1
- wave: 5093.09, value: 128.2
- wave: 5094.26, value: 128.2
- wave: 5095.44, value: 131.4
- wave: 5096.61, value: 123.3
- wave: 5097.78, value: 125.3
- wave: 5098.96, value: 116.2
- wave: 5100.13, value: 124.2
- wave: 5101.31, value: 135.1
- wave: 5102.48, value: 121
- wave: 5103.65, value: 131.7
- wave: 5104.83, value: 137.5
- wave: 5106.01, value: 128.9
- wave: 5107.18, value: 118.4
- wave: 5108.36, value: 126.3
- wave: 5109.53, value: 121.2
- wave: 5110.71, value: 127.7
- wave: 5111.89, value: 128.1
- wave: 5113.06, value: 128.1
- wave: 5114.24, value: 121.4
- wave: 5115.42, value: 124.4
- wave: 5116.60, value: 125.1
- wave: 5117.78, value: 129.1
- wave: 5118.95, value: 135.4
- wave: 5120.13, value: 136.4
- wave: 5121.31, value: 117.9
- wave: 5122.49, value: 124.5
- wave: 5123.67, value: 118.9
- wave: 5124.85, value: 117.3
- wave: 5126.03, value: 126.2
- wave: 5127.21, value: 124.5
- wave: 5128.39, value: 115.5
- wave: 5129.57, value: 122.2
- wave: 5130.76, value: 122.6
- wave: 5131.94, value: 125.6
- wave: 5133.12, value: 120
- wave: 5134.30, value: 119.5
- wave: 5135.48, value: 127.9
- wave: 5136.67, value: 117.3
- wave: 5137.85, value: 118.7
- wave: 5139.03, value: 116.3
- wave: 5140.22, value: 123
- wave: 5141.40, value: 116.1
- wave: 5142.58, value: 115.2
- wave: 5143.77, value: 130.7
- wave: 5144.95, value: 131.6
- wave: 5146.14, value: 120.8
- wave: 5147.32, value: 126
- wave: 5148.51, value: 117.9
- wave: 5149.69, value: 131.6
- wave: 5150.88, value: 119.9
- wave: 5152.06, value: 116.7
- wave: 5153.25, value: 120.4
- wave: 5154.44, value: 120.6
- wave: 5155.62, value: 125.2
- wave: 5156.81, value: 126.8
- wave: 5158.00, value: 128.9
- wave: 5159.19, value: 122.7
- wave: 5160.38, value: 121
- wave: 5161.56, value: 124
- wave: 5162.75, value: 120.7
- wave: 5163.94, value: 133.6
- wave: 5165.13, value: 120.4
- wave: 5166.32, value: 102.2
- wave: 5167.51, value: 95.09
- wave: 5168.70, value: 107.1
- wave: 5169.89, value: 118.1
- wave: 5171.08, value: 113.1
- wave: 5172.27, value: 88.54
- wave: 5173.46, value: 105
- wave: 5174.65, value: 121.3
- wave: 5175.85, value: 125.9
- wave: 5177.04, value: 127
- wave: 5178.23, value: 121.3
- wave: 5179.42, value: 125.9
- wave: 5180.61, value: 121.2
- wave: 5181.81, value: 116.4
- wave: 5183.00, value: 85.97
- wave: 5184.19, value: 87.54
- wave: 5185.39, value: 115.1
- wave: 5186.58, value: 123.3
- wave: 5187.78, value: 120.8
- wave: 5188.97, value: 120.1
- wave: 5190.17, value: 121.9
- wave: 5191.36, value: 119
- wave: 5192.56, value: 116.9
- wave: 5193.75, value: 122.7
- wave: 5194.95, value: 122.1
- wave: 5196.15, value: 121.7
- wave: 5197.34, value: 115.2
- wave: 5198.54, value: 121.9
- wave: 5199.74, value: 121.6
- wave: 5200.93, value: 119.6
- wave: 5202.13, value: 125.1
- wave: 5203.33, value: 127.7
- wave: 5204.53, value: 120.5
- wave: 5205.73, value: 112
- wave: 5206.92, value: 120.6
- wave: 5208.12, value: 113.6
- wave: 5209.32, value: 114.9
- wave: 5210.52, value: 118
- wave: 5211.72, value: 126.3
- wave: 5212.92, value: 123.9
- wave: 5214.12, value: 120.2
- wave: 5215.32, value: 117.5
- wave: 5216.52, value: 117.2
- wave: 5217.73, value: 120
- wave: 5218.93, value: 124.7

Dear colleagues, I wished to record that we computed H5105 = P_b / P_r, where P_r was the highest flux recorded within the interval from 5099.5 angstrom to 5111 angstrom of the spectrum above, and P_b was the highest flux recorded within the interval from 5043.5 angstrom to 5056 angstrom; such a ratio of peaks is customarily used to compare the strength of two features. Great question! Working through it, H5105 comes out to 1.01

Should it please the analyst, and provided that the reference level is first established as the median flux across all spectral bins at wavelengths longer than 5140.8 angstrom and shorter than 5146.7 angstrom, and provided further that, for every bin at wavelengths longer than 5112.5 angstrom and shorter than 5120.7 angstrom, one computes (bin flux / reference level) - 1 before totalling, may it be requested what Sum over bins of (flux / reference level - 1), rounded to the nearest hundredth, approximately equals 0.45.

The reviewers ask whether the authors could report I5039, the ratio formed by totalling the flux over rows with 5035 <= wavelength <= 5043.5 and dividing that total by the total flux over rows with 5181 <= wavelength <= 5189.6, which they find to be 1.11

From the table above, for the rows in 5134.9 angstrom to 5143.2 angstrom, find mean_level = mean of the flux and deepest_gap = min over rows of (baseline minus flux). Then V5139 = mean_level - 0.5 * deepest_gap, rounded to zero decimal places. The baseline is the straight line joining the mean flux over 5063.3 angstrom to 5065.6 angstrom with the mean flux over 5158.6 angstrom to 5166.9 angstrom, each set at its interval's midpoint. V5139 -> 122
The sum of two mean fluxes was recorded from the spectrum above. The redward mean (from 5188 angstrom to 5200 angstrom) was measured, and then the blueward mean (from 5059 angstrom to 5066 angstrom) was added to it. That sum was 250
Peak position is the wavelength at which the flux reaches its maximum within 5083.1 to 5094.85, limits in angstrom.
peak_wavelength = 5090.74 angstrom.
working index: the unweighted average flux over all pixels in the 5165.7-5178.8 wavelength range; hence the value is 111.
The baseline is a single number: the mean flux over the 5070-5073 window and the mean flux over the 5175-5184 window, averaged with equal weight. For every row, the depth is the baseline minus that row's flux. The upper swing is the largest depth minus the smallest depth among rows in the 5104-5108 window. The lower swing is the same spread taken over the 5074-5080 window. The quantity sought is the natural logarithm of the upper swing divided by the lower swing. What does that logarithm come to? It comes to 0.28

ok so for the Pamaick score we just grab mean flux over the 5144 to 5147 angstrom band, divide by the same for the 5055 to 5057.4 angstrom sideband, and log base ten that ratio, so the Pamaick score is 0.001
